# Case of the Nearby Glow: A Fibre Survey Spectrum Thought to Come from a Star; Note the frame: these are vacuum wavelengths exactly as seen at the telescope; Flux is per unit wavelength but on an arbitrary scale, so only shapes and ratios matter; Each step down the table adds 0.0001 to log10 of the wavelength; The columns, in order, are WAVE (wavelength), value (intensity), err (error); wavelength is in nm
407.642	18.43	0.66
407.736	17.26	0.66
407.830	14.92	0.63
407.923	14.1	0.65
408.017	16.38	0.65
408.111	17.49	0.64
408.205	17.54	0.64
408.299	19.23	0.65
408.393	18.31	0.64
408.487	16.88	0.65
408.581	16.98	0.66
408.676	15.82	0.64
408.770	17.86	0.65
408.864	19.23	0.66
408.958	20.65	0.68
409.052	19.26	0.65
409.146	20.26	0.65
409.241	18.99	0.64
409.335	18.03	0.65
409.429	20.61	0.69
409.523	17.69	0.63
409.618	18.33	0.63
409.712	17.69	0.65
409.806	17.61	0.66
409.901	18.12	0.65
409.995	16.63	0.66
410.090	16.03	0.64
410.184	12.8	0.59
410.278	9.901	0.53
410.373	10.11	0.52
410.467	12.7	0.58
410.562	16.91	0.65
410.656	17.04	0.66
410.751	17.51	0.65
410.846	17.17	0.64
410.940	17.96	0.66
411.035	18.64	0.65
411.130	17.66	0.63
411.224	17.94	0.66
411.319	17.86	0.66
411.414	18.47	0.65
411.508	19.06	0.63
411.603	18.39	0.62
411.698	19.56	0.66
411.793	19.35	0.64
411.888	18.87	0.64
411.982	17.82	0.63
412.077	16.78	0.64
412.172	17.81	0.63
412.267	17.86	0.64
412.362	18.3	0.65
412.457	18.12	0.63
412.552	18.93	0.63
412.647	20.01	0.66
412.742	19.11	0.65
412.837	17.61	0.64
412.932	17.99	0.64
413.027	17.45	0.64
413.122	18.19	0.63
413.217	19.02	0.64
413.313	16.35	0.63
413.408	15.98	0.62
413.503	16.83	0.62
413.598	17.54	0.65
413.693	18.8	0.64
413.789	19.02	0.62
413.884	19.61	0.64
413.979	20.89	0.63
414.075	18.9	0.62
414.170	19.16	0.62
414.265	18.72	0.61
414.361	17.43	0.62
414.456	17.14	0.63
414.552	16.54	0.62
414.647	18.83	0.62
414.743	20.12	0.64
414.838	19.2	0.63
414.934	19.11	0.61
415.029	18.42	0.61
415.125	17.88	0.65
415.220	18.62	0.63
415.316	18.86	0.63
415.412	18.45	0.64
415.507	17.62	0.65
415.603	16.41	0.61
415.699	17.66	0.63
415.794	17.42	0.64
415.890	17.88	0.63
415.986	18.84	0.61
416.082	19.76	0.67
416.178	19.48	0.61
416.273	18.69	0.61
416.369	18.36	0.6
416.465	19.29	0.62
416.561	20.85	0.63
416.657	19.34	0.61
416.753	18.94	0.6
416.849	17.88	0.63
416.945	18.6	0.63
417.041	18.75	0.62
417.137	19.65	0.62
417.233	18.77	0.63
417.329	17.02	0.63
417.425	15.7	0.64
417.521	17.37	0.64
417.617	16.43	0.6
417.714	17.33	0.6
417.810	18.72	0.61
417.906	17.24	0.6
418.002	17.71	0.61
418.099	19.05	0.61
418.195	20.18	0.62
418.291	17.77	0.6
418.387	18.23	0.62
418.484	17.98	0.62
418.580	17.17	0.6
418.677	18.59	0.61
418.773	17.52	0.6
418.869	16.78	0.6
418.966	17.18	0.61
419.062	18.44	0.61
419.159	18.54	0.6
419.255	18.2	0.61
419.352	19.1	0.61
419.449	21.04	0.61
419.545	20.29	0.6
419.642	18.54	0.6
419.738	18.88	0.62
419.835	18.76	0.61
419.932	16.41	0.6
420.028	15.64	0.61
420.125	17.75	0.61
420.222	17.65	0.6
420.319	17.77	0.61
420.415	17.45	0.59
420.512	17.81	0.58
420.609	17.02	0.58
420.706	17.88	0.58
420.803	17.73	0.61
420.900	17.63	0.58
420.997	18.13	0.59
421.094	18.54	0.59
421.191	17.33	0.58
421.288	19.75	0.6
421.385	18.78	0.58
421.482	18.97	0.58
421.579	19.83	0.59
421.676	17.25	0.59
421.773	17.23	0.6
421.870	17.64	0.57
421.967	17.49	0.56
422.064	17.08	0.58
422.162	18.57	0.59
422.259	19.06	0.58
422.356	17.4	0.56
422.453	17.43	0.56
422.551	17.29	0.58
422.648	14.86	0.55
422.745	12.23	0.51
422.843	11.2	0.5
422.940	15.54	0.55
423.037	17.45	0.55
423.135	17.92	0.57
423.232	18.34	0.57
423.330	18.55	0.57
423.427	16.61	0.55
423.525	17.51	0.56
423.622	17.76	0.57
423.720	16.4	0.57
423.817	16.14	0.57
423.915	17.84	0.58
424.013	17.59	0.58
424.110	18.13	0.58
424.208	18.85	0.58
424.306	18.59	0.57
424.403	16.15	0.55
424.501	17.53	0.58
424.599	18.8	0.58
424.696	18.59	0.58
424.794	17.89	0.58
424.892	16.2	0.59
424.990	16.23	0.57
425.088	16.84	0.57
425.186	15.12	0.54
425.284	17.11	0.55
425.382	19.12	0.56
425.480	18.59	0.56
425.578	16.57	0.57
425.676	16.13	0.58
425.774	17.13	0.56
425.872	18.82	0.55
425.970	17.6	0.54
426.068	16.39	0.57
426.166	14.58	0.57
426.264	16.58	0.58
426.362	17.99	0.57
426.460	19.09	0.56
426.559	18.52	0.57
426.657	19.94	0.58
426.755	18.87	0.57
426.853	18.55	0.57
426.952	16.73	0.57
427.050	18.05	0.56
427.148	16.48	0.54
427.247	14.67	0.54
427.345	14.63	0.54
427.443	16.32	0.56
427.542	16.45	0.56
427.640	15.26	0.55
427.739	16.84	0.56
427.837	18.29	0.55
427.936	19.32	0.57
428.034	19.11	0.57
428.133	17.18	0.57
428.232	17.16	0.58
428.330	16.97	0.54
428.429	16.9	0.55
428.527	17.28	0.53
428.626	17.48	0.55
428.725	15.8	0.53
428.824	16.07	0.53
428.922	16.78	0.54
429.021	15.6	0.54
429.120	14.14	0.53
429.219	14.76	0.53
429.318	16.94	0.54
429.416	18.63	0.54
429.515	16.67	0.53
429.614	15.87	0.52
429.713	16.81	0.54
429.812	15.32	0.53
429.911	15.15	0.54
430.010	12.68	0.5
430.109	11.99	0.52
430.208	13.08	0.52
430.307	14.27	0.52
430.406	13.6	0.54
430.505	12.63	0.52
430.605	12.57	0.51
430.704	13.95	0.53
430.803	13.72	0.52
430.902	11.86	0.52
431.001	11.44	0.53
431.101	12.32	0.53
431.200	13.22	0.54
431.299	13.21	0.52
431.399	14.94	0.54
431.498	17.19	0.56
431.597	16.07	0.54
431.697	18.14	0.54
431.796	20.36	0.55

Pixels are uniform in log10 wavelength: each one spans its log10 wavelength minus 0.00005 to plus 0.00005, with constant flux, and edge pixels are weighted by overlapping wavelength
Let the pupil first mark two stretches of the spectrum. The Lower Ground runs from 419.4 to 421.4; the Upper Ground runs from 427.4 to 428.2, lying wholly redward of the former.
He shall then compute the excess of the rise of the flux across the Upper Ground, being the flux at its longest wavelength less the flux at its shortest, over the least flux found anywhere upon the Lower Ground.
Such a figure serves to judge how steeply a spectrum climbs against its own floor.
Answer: -15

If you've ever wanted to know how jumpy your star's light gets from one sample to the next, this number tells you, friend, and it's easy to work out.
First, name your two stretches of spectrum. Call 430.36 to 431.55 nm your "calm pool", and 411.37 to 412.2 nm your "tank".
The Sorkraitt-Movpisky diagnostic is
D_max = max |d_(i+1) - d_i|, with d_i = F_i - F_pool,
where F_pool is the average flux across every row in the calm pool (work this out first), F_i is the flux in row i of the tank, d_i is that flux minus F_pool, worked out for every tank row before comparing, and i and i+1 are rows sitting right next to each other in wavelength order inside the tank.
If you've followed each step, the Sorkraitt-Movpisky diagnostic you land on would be 1.2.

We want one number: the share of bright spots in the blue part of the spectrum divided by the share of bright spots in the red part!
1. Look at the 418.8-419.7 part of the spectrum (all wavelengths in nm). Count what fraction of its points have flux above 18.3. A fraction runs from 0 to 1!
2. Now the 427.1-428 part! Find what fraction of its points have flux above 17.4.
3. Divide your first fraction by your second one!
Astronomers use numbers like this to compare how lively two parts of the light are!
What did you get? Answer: 3.0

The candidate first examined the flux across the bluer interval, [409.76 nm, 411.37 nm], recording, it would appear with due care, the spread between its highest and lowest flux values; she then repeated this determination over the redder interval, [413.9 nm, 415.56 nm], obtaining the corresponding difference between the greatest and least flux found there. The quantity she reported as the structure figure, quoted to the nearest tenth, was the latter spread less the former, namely -4.4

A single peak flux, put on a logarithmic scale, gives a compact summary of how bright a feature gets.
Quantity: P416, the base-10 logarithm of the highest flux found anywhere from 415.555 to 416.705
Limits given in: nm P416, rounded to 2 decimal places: 1.32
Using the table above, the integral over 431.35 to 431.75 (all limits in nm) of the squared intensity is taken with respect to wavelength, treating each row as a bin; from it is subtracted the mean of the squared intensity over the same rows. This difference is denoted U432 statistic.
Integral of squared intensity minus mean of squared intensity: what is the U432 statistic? -167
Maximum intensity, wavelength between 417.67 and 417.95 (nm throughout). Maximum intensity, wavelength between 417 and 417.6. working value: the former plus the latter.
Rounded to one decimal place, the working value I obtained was 38.4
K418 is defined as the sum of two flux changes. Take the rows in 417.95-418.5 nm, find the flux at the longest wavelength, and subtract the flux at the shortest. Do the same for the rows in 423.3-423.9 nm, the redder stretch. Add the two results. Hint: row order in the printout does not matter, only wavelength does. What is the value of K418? -2.1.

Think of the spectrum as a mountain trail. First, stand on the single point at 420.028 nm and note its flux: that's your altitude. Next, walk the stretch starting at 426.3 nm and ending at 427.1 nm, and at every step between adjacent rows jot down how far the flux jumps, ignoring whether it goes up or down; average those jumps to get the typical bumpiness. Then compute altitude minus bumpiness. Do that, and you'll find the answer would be 14.6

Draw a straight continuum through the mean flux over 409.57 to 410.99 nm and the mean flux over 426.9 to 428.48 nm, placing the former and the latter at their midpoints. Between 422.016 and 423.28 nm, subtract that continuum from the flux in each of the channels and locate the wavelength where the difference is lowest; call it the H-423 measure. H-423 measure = 422.843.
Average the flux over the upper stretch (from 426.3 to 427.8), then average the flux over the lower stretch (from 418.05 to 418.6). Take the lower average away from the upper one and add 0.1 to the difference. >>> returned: -1.1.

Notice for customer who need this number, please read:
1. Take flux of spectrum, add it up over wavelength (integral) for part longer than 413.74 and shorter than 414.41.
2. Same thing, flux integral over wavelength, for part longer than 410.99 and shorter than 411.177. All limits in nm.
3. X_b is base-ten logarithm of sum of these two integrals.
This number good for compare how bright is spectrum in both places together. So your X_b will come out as 1.21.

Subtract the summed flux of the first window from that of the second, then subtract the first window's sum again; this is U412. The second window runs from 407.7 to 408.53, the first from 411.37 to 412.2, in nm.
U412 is -180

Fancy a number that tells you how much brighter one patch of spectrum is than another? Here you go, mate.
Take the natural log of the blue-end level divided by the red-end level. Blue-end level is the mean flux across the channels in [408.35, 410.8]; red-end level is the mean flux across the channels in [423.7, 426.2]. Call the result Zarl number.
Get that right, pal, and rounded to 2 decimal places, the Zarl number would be -0.02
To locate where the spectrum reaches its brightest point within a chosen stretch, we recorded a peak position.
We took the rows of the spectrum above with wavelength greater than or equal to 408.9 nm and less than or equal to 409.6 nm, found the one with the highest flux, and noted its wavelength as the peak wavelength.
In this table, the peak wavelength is 408.958 nm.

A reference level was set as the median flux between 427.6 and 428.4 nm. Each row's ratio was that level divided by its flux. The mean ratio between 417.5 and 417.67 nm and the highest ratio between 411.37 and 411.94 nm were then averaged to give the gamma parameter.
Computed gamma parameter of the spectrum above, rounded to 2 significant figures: 0.98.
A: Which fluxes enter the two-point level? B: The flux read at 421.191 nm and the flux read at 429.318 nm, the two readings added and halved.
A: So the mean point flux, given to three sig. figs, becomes 17.1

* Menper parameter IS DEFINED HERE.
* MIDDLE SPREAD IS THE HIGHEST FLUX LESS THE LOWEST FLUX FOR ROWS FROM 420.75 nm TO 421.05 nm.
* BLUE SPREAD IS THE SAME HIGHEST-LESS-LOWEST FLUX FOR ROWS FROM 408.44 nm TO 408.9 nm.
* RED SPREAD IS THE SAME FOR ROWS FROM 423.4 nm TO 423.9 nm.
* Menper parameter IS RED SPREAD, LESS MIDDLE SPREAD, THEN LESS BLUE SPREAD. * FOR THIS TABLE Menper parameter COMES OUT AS -2.3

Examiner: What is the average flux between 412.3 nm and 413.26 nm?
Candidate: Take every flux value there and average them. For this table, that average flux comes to 18.5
